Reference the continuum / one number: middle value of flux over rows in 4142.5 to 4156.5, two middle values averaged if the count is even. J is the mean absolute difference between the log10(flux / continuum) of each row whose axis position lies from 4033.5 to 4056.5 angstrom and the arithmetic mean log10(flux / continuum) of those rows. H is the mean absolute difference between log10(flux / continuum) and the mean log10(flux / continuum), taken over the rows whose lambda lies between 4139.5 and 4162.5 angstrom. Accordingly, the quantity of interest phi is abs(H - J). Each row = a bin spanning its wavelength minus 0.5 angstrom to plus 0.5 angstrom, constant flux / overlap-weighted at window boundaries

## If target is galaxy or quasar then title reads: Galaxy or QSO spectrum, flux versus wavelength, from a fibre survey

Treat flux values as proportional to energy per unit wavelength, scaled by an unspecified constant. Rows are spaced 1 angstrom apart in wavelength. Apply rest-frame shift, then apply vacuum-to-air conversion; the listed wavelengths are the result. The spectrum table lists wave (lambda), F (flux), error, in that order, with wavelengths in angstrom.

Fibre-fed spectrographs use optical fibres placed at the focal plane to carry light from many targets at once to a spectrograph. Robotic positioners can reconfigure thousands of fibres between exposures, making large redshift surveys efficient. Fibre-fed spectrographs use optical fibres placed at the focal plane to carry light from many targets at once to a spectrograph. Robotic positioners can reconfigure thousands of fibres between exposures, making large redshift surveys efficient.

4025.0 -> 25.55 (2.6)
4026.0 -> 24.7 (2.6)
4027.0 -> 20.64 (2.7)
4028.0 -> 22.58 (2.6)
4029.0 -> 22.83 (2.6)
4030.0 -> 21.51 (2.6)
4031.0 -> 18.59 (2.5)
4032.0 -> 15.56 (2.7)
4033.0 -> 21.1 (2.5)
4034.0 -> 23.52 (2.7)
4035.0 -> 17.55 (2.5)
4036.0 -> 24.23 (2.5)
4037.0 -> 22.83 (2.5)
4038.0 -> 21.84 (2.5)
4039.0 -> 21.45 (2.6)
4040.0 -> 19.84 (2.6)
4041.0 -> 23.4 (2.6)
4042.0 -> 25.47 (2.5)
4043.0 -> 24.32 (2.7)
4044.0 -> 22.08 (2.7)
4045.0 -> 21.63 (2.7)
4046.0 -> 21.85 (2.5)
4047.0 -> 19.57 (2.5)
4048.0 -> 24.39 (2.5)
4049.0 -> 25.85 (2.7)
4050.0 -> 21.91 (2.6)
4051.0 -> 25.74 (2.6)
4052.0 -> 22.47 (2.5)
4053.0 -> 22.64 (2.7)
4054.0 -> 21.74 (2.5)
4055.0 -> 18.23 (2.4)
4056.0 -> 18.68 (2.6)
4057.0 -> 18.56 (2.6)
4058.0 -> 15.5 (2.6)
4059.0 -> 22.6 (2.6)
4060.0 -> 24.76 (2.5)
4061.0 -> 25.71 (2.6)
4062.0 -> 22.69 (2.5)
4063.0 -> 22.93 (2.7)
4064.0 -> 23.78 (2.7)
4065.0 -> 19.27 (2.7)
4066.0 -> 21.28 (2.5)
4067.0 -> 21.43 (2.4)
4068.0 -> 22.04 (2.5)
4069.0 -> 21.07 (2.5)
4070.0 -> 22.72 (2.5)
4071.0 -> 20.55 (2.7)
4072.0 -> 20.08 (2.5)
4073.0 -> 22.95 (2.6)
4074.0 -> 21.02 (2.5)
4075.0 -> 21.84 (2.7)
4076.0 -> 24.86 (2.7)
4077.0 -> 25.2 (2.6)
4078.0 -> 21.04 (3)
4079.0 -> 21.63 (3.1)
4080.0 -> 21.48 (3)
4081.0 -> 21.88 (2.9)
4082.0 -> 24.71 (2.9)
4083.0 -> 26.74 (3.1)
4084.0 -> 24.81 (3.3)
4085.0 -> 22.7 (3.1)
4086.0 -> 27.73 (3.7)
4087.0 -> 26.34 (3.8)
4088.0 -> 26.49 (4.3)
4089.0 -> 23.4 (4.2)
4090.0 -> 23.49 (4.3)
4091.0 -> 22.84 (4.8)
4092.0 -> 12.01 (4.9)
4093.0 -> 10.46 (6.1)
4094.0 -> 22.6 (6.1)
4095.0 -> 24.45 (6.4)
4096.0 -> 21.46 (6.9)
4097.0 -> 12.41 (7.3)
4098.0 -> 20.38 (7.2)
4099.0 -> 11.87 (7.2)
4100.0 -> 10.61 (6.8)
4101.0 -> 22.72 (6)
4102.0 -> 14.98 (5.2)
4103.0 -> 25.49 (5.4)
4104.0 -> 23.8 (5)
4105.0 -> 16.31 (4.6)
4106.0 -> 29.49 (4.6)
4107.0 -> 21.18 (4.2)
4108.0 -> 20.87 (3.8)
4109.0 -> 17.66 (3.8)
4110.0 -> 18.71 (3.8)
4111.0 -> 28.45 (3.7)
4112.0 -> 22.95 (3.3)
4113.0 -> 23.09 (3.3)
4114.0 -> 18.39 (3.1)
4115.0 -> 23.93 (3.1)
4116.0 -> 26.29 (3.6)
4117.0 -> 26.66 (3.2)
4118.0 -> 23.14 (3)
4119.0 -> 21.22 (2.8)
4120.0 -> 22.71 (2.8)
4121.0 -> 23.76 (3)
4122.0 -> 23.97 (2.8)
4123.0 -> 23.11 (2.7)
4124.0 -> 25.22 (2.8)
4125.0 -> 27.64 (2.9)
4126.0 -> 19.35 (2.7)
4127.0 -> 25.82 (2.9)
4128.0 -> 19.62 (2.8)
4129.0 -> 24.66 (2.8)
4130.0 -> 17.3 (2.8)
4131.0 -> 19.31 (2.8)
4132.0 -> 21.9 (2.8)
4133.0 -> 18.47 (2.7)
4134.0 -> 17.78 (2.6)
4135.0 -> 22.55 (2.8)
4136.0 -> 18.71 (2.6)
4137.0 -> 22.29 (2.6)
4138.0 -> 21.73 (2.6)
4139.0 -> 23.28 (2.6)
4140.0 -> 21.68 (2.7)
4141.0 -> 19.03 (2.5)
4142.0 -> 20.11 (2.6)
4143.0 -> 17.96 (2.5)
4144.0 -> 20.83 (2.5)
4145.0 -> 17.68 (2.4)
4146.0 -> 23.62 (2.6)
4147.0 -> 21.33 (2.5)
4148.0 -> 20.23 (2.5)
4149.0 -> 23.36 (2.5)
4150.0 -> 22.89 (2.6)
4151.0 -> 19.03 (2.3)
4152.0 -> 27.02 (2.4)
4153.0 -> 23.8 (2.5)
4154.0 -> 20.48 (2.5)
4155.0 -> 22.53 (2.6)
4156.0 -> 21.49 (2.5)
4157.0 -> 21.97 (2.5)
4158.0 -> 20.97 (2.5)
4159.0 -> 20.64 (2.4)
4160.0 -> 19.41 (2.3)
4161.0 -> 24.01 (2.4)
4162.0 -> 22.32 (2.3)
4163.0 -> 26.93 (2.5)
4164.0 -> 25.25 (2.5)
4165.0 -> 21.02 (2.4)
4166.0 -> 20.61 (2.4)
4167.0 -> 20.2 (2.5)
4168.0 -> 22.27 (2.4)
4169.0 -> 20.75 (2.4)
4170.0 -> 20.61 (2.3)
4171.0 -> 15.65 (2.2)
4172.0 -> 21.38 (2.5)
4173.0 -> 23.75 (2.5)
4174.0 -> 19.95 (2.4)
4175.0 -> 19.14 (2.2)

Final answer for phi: 0.001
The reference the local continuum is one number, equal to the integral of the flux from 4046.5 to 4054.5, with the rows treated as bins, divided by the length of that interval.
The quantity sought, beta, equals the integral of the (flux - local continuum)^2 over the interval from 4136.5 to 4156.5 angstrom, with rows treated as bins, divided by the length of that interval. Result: 7.1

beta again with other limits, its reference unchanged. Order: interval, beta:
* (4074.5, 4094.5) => 18.2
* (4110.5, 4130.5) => 8.7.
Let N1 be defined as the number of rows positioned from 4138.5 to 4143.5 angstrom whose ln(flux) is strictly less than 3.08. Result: 4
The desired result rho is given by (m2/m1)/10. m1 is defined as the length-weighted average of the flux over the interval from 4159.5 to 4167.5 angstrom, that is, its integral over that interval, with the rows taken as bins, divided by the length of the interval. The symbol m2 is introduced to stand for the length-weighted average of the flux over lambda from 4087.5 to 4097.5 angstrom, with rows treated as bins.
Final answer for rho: 0.089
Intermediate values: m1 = 22.5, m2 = 20.0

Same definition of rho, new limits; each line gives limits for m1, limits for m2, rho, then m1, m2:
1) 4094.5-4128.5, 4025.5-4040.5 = 0.098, 21.7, 21.3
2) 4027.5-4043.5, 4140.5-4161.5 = 0.099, 21.7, 21.4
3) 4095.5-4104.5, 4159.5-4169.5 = 0.122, 18.2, 22.3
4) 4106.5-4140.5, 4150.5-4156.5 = 0.101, 22.2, 22.4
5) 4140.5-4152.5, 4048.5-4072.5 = 0.103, 21.1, 21.8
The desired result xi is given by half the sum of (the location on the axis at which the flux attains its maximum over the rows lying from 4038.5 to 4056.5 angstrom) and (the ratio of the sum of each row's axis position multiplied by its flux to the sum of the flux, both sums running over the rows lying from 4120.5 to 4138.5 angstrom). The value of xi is 4089.1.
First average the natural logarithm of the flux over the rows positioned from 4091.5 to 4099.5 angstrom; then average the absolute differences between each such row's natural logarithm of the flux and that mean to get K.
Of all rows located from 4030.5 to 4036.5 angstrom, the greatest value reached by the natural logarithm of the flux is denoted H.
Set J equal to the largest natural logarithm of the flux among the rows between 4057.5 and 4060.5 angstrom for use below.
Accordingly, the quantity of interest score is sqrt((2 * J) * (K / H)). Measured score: 0.80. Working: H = 3.188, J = 3.21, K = 0.32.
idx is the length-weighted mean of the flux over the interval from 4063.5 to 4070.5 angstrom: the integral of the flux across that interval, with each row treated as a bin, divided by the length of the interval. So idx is 21.7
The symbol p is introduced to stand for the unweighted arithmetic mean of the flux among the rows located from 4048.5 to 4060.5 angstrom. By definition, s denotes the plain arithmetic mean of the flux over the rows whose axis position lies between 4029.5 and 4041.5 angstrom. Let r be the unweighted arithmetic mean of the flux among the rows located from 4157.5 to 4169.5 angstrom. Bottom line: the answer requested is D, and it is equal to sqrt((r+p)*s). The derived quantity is 30.2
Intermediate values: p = 21.6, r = 22.0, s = 21.0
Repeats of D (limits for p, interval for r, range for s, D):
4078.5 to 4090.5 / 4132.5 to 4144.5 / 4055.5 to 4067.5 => 30.9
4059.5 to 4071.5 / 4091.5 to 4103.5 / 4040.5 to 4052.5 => 30.4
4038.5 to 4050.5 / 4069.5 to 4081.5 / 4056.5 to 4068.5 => 31.2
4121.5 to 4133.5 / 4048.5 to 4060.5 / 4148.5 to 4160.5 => 31.0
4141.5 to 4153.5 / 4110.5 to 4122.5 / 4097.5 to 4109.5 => 29.8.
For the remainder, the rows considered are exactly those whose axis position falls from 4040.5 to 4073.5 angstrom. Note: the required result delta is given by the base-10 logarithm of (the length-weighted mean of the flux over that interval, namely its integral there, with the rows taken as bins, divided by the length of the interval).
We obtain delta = 1.344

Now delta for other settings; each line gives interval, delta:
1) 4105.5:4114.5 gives 1.348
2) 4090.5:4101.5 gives 1.241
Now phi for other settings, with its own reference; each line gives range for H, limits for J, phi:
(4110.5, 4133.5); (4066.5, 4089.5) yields 0.013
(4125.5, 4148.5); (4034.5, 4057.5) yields 0.004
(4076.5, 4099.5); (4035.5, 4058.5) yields 0.049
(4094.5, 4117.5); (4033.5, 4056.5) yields 0.060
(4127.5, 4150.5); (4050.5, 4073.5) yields 0.001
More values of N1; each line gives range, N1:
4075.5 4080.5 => 3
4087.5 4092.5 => 1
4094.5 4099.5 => 4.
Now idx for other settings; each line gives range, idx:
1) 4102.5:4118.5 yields 22.9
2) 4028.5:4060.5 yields 21.6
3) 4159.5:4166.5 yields 22.8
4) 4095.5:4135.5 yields 21.4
